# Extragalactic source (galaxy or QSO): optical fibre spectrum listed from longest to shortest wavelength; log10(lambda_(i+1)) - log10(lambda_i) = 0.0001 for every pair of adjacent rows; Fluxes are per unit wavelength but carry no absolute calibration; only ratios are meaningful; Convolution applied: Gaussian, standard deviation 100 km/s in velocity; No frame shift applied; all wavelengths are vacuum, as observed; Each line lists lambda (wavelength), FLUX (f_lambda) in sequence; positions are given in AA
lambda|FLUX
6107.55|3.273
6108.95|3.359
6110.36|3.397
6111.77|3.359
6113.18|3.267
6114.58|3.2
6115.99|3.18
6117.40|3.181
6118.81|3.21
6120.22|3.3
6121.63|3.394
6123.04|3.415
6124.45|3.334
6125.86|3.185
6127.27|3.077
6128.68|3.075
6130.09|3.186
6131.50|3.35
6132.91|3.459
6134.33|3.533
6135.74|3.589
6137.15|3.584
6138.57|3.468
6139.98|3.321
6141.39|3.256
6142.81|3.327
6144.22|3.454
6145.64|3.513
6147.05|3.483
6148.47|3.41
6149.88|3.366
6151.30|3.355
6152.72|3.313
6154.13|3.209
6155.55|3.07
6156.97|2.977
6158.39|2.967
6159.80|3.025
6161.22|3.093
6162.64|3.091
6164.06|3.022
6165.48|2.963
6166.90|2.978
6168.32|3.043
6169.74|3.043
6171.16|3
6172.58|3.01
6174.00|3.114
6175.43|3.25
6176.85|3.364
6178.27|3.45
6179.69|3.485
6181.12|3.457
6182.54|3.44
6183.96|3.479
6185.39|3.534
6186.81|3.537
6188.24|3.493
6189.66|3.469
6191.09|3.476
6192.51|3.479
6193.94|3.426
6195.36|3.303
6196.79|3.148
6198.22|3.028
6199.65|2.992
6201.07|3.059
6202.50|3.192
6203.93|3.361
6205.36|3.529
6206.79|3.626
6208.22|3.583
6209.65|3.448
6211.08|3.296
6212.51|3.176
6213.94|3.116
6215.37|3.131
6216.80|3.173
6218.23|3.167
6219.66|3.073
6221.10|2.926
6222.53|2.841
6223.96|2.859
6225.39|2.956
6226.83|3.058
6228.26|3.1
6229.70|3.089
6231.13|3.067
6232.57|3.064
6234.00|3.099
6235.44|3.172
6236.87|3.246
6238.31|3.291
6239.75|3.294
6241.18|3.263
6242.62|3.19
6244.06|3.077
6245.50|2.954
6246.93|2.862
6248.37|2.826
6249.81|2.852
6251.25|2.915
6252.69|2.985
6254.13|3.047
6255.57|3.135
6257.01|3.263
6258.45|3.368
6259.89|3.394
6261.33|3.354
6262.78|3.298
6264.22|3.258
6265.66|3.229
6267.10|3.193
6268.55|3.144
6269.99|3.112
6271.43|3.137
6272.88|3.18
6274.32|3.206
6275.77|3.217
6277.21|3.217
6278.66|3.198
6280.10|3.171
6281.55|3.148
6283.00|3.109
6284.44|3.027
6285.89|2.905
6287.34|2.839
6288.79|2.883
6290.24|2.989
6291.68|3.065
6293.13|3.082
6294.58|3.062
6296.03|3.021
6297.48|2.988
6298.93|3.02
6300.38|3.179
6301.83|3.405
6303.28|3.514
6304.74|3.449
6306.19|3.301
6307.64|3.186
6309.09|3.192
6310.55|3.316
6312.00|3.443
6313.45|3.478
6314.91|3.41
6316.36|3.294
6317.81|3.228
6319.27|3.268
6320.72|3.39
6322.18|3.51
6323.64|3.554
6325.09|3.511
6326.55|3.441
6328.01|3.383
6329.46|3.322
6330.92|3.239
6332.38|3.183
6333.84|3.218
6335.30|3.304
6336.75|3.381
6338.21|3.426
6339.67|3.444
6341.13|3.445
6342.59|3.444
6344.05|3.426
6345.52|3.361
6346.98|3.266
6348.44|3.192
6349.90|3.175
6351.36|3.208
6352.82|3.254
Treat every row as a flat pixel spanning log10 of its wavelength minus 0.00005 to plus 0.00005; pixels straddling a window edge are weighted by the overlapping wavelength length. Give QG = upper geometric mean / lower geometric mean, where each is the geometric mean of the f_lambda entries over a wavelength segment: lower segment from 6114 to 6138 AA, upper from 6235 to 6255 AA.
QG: 0.93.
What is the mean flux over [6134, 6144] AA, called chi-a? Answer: 3.44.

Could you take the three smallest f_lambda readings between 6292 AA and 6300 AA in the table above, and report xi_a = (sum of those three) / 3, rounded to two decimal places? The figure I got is 3.01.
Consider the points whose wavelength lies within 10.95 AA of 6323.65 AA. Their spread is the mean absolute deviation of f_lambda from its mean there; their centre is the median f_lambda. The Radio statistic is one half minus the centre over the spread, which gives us -32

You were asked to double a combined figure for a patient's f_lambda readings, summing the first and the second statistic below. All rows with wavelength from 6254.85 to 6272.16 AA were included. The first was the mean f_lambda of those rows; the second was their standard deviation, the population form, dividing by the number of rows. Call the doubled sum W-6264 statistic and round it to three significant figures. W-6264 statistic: 6.67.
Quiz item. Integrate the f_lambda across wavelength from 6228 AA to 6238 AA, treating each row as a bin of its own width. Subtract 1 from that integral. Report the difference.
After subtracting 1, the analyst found 30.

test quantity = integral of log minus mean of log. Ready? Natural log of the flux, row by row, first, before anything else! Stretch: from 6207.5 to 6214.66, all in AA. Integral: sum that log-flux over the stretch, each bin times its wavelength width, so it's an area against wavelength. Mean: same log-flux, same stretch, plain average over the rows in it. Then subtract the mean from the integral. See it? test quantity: 7.4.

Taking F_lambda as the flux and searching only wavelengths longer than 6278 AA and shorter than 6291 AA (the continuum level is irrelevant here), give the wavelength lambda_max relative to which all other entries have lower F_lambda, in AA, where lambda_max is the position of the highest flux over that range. 6278.66 AA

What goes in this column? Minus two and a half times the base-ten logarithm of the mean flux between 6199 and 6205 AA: -1.25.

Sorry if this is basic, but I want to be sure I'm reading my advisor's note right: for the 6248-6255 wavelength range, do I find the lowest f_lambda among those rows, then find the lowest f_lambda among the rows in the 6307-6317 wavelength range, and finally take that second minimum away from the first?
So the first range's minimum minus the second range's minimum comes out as -0.36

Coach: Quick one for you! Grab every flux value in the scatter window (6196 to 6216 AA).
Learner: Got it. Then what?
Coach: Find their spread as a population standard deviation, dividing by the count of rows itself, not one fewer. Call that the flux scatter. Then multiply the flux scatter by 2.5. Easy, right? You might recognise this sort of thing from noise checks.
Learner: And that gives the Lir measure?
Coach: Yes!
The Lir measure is 0.51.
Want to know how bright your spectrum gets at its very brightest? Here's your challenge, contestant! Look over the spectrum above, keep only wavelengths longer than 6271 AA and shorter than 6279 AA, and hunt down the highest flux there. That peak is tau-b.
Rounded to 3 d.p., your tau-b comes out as 3.217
